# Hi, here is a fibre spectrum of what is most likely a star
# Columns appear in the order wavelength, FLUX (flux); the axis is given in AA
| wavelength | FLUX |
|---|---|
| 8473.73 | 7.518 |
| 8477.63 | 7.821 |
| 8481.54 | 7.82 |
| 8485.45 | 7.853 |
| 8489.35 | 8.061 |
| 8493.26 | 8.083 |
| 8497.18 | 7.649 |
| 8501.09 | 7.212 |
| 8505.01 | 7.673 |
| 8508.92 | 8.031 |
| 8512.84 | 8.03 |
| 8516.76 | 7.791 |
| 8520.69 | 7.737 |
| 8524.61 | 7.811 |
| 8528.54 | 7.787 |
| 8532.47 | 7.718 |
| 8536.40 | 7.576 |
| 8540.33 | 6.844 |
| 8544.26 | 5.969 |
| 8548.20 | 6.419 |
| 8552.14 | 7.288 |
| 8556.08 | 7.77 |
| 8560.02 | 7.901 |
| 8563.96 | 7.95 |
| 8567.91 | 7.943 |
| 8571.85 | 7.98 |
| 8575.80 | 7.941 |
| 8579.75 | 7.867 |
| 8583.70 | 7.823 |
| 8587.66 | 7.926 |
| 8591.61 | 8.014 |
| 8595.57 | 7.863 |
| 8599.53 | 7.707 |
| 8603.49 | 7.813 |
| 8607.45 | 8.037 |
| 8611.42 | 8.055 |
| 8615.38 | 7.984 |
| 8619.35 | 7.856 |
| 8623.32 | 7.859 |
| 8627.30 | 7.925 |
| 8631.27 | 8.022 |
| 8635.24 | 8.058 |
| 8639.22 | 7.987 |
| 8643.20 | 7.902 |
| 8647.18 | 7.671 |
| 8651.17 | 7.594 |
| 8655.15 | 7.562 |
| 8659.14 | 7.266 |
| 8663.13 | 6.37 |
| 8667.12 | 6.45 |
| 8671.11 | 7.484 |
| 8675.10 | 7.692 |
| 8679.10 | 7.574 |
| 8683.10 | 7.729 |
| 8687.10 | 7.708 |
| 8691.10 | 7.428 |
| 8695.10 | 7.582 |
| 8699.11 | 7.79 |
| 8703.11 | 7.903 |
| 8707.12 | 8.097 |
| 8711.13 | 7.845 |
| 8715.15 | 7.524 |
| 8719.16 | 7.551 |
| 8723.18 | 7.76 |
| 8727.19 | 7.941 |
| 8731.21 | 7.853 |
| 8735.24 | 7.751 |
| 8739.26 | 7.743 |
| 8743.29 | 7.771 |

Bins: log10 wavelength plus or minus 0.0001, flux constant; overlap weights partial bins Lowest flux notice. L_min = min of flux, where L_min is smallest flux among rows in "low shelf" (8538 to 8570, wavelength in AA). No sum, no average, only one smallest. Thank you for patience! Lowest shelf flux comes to 5.969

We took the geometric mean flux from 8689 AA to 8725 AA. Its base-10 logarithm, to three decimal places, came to 0.887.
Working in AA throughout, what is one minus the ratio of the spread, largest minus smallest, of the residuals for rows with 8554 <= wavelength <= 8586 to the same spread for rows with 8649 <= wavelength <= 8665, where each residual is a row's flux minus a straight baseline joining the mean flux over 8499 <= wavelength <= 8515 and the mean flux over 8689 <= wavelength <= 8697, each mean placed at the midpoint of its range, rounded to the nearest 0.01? 0.81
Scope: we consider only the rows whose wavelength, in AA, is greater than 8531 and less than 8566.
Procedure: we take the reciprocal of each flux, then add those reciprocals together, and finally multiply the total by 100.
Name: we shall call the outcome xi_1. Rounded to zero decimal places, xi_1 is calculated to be 125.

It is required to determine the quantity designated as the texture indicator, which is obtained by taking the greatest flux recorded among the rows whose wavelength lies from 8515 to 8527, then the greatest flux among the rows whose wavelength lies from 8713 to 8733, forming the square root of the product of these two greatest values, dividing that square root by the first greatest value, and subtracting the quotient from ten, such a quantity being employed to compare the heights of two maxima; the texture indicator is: 8.992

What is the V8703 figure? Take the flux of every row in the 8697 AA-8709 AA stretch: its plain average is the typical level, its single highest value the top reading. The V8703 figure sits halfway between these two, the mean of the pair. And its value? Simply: 8.0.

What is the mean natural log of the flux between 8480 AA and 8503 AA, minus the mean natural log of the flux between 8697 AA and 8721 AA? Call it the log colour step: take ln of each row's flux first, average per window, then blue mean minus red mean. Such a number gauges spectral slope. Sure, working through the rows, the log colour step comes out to -0.001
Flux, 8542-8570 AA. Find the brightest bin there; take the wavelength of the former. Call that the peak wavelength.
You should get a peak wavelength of 8563.96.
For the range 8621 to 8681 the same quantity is 8635.24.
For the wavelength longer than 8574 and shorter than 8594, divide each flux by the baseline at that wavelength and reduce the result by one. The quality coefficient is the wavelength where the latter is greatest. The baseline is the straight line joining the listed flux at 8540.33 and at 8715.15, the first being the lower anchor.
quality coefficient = 8591.61 AA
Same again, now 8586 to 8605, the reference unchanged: 8591.61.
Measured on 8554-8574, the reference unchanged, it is 8563.96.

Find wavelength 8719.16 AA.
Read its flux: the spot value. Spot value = 7.551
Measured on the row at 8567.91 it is 7.943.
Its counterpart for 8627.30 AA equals 7.925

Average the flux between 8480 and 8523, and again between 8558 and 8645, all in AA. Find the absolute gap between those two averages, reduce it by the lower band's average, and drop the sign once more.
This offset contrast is 7.70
